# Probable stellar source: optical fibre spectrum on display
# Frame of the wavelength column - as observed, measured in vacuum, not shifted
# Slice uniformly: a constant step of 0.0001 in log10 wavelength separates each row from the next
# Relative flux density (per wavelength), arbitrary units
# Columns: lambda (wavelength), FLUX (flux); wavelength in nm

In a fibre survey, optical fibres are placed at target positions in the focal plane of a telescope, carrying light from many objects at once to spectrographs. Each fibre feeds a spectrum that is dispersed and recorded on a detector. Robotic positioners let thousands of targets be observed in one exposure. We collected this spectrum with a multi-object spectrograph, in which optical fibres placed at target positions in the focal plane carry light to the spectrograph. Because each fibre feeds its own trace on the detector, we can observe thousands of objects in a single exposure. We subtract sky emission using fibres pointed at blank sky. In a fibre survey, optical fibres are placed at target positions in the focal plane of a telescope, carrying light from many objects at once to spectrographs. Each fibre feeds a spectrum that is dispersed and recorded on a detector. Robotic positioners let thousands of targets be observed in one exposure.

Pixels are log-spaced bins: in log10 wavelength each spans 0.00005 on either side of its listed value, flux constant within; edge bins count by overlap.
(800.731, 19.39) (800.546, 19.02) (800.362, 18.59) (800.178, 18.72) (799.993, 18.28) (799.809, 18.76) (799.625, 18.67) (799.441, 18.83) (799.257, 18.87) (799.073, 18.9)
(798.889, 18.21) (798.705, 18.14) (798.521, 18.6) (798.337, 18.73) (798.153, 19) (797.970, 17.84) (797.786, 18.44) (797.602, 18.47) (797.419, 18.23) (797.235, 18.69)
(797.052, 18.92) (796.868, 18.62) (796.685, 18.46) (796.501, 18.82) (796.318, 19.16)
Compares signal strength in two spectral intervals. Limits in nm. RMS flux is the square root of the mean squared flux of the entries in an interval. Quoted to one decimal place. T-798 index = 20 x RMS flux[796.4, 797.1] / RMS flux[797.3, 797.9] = 20.4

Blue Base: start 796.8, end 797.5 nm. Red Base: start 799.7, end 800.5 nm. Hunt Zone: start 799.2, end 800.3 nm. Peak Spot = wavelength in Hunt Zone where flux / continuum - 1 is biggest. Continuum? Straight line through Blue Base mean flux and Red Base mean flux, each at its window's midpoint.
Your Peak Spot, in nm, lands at 799.257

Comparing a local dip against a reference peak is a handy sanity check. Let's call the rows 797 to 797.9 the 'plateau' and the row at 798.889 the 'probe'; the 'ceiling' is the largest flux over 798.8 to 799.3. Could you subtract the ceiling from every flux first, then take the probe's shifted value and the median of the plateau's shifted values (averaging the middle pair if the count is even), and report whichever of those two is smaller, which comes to -0.7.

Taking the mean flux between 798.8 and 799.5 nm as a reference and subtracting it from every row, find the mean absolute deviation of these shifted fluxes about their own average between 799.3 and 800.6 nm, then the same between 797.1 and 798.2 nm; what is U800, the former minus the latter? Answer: -0.119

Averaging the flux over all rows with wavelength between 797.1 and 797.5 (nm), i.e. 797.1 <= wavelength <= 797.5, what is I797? 18.5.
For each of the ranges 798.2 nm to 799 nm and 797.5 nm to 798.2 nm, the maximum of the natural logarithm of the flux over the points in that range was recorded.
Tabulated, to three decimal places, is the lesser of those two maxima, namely 2.930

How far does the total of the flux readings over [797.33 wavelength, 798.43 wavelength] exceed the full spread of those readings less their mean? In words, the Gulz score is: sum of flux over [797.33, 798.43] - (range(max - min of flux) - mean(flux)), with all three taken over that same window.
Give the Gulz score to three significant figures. 128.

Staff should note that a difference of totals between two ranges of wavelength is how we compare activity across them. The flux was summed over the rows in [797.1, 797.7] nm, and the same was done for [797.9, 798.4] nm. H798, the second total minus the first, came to 0.18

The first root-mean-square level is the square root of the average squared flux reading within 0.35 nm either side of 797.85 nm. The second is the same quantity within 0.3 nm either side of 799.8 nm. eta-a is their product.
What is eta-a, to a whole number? 342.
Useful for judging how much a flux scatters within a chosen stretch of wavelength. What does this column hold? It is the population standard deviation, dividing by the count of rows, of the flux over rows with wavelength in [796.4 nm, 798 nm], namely 0.31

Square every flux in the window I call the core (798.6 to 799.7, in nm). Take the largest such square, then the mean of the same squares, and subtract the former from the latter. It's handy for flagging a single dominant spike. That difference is -11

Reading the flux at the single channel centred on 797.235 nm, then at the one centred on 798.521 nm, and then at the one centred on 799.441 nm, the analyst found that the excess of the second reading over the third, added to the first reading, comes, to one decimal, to 18.5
